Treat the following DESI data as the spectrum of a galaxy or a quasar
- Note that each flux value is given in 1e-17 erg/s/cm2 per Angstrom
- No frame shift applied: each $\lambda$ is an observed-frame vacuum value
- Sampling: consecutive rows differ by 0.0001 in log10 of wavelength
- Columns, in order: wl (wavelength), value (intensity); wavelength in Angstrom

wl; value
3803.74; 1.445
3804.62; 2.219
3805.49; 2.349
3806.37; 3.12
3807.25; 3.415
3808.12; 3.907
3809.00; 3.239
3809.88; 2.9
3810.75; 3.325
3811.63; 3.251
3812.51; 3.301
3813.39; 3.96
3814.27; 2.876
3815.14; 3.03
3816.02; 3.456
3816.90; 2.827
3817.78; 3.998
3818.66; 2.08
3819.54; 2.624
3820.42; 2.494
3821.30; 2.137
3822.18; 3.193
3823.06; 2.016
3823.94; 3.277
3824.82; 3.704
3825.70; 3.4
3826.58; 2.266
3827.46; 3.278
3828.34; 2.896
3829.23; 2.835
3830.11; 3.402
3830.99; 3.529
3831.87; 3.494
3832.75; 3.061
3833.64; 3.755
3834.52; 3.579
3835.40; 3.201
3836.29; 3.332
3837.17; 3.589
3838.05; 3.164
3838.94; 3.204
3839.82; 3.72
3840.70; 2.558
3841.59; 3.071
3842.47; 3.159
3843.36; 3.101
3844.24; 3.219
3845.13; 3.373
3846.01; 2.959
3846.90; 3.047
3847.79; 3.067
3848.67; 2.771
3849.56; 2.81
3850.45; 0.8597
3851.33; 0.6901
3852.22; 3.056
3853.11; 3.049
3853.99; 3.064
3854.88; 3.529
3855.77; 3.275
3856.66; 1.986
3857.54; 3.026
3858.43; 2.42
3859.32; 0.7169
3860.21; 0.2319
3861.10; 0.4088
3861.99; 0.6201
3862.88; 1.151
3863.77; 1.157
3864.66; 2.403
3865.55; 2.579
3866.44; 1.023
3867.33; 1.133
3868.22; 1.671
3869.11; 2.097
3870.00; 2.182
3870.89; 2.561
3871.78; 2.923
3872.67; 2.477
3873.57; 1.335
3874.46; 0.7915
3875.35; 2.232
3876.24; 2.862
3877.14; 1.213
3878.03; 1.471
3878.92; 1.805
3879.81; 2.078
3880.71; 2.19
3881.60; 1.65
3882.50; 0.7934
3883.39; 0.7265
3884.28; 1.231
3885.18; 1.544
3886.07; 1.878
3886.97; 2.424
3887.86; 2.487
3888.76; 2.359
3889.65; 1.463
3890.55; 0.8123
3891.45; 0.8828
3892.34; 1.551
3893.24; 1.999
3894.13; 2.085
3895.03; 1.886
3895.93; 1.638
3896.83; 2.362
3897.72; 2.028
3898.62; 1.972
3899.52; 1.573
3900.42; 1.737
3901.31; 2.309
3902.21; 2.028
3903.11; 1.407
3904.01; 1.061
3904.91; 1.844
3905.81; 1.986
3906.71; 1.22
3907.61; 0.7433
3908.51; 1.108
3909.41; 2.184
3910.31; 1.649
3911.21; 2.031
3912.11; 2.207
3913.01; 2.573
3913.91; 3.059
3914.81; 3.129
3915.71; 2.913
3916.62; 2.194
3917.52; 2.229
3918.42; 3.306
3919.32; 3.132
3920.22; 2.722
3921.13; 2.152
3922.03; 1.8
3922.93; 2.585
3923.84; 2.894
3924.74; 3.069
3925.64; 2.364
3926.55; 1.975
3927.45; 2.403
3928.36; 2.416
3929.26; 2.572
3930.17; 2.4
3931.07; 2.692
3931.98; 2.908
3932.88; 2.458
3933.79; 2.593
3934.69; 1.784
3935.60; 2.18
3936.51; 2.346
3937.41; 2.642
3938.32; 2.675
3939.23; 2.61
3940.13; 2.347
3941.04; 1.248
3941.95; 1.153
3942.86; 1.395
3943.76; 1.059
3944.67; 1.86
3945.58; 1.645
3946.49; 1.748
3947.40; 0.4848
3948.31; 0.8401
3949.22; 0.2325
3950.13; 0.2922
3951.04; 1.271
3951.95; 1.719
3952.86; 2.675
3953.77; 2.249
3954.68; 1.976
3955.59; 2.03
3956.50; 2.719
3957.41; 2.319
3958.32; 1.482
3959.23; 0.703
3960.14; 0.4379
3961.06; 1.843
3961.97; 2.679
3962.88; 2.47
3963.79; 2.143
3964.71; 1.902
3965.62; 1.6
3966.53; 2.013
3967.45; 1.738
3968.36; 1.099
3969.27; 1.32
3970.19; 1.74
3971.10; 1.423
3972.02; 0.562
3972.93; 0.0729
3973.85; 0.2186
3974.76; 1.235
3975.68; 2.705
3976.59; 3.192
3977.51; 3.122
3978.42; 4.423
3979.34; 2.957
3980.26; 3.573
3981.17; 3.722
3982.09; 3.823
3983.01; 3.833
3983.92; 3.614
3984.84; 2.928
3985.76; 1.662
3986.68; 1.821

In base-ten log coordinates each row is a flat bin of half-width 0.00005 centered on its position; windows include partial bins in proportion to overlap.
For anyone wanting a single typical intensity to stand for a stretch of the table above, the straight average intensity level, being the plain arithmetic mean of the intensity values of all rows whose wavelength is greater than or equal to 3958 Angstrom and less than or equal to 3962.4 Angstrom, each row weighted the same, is 1.4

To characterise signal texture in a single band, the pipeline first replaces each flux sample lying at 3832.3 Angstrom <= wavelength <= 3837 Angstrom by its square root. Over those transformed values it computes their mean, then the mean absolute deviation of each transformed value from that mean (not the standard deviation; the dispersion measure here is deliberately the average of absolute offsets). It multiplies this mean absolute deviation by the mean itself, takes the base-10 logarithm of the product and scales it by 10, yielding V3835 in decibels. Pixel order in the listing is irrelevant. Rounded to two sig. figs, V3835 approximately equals -9.5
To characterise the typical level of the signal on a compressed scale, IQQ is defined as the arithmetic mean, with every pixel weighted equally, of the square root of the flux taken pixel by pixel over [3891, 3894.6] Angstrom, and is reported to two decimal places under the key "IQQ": 1.26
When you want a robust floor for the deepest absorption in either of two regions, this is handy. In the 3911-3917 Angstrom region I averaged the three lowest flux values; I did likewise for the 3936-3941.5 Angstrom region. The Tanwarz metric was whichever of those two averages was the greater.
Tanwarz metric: 2.1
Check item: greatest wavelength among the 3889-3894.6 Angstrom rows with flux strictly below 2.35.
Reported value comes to 3894.13 Angstrom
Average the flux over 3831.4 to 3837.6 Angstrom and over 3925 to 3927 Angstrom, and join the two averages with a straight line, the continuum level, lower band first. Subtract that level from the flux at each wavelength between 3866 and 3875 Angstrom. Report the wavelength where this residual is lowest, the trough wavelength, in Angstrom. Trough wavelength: 3874.46 Angstrom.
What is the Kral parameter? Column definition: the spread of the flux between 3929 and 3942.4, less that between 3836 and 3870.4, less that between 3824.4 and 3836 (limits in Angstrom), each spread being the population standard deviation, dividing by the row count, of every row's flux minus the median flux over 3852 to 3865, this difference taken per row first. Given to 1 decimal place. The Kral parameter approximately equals -0.9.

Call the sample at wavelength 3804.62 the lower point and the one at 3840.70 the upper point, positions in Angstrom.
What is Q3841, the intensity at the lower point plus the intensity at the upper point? 4.8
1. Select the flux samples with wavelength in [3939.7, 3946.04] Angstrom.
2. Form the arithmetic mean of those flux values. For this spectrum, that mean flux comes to 1.5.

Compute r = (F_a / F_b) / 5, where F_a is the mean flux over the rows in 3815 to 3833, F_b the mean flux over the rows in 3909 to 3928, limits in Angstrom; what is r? 0.24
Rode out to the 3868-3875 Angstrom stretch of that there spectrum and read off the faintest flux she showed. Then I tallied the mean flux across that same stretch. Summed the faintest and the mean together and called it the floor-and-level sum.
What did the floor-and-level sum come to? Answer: 2.8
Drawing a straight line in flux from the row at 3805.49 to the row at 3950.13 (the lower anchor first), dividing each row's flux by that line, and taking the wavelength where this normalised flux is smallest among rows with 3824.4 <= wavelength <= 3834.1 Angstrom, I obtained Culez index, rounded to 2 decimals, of 3826.58 Angstrom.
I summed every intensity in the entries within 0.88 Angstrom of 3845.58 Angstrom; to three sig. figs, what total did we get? 6.33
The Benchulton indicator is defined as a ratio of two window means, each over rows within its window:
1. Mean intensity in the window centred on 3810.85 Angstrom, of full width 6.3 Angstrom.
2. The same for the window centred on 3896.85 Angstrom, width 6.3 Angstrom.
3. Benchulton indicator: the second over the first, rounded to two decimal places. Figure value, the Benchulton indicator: 0.57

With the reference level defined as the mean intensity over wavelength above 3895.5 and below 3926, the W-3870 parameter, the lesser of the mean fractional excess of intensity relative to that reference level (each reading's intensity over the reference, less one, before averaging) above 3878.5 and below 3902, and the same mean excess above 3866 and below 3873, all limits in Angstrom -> -0.19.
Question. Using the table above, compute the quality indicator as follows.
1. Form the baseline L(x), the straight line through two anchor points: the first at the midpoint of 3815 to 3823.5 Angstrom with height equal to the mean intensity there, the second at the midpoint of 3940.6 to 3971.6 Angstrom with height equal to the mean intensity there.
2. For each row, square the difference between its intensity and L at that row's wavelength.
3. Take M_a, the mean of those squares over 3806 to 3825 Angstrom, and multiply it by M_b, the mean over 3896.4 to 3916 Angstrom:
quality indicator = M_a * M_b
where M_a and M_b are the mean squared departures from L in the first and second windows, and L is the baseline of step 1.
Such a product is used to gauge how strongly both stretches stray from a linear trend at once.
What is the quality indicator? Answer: 0.15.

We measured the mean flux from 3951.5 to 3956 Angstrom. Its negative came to -2.1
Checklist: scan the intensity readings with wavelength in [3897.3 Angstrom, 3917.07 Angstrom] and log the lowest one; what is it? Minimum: 0.7433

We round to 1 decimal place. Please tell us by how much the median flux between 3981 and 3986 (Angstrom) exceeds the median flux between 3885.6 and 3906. 1.8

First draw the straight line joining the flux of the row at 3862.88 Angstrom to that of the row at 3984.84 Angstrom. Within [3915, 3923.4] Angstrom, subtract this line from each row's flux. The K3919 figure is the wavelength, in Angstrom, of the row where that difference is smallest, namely 3922.03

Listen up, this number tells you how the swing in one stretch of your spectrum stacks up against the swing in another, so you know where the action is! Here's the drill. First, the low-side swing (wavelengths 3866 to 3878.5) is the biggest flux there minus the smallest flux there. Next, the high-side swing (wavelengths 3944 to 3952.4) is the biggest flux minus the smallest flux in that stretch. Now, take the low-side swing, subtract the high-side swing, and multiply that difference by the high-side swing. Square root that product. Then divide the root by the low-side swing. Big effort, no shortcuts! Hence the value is 0.425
